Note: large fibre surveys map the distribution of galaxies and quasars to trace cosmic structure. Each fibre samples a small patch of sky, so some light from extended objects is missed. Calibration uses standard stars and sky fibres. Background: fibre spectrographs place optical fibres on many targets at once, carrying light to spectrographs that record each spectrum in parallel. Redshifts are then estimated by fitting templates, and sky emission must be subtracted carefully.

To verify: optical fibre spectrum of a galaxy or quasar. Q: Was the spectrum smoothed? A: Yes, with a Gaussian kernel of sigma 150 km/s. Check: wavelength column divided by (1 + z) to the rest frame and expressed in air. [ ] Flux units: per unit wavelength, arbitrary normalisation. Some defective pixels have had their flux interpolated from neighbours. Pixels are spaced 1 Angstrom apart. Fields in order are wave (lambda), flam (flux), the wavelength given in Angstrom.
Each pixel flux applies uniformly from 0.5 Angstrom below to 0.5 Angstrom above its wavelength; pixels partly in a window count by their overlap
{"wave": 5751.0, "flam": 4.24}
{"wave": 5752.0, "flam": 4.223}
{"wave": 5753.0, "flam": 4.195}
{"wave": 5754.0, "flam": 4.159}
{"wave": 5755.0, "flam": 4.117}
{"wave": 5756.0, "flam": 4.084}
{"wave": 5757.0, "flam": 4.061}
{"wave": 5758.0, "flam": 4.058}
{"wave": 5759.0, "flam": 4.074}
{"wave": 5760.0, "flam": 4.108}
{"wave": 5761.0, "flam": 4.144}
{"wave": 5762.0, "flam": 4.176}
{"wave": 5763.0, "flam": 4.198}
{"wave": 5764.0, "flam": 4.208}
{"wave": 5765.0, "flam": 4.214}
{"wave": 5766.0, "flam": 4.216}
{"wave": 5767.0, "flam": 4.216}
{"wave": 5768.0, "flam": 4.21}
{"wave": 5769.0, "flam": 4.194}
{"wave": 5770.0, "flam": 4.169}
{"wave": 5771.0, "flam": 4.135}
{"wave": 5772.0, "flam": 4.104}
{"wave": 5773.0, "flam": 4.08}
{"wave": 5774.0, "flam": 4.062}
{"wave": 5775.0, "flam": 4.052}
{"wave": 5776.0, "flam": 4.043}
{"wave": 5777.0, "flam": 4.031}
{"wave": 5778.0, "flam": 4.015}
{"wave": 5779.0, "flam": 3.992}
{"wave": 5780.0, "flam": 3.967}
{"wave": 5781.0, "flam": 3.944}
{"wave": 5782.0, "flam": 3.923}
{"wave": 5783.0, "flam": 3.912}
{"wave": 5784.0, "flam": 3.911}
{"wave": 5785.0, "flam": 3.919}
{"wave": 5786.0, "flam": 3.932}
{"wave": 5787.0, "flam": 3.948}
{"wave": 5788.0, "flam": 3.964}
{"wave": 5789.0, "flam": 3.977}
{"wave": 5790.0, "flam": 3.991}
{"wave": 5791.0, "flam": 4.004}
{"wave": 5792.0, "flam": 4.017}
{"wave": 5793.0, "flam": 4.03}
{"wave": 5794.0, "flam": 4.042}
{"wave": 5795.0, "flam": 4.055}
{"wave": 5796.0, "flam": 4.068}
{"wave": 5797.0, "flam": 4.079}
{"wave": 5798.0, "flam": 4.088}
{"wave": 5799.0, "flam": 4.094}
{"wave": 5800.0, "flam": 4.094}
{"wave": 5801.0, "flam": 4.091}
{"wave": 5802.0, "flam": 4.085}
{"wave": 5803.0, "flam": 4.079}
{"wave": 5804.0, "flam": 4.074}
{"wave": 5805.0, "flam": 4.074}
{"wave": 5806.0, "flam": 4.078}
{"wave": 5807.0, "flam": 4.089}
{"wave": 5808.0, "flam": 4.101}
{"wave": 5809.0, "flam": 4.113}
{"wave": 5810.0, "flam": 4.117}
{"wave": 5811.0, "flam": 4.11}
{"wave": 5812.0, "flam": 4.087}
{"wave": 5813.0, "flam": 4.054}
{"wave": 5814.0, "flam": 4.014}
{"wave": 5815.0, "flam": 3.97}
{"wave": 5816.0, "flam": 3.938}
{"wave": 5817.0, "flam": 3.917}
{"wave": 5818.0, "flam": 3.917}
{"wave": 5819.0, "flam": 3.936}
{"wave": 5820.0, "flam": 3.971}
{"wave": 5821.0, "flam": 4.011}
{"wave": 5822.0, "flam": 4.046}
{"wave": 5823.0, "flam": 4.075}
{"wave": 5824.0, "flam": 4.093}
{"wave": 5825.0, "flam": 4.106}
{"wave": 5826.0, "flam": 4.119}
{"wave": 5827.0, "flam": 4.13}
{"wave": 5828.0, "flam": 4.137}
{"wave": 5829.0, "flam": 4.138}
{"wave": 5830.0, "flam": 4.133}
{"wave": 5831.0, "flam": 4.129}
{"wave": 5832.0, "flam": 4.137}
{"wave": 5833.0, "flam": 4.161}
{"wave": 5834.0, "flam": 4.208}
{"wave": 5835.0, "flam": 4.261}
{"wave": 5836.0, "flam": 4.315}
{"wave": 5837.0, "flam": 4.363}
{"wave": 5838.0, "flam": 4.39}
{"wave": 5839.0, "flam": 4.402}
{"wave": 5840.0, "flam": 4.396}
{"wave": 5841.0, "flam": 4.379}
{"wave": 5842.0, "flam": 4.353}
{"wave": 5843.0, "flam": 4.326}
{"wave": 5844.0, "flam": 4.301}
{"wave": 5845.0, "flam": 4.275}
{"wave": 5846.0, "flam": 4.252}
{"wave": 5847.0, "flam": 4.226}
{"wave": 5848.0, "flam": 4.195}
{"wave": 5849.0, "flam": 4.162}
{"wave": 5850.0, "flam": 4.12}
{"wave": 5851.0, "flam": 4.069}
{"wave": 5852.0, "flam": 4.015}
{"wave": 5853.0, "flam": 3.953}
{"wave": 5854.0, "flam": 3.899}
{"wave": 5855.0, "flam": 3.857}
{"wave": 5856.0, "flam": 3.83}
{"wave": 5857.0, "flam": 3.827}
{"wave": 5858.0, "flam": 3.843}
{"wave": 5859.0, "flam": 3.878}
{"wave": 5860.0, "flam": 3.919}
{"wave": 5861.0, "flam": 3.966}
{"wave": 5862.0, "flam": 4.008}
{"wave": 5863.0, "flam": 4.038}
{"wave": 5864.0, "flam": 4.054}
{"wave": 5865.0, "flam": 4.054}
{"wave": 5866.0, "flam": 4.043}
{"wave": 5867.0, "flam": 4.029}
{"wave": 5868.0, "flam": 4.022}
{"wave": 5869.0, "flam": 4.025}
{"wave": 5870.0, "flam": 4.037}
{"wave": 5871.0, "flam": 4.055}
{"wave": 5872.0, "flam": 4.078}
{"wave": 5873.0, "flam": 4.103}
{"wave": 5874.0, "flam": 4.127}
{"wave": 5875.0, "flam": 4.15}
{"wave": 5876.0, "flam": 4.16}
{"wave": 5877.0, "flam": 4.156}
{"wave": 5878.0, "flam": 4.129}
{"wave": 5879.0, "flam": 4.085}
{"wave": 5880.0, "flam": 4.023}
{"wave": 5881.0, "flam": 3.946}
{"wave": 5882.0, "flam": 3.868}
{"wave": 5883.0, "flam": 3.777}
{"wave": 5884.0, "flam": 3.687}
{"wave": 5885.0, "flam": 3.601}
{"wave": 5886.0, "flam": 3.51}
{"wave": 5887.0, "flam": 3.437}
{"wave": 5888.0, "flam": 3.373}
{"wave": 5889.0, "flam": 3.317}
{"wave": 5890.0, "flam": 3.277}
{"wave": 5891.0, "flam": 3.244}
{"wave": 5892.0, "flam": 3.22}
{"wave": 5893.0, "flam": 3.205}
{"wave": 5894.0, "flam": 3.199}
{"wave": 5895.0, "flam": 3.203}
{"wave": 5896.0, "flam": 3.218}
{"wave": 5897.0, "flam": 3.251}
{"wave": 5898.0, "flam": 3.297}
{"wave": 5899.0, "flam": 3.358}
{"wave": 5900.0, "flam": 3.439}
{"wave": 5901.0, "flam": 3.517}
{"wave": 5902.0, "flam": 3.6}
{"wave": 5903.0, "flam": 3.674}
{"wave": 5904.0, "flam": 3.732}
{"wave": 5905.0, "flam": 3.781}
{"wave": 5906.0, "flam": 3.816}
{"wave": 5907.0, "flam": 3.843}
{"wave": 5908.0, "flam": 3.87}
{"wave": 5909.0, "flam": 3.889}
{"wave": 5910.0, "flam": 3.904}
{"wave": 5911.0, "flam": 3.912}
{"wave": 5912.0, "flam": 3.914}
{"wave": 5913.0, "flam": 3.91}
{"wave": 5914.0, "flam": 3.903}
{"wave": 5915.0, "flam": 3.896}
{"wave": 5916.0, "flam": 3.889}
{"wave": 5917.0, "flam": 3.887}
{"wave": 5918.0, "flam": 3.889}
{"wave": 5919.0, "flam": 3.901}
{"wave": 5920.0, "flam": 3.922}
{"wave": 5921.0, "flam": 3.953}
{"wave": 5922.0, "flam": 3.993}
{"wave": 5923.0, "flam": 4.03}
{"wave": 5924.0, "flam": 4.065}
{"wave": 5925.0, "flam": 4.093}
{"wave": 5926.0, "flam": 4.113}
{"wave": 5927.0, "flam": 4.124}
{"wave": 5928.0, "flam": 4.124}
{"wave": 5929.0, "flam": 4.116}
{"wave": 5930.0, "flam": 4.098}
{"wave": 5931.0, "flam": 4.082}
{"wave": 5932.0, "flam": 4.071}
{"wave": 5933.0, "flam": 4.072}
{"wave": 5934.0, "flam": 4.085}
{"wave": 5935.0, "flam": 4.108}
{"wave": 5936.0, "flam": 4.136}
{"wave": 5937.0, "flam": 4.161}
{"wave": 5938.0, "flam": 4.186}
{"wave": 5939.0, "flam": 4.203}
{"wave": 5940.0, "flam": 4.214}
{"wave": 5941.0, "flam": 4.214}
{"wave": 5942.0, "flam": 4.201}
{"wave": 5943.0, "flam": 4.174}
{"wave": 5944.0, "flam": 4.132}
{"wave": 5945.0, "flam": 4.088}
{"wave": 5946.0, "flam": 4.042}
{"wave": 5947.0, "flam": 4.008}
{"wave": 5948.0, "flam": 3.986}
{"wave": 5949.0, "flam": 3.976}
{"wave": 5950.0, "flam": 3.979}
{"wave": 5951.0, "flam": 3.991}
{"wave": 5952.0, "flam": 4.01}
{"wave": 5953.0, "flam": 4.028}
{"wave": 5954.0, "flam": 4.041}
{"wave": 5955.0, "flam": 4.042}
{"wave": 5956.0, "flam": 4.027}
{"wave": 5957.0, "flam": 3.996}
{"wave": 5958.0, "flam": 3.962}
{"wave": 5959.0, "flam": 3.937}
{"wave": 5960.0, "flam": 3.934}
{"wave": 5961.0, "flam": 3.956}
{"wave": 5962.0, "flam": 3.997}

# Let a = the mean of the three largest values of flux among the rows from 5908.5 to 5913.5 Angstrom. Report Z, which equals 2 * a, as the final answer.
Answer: 7.8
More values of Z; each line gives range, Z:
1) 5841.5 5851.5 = 8.7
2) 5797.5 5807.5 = 8.2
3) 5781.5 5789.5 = 7.9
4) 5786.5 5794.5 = 8.1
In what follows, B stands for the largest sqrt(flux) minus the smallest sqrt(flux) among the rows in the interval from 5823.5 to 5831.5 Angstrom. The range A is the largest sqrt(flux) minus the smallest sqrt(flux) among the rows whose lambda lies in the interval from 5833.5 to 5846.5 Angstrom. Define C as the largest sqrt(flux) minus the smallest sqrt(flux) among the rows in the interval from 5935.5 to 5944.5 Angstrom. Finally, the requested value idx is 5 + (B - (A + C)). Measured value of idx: 4.94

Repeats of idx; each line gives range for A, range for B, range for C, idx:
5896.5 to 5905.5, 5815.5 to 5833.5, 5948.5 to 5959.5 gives 4.89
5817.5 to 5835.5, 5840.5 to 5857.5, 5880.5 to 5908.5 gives 4.85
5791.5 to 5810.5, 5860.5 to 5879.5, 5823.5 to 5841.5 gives 4.95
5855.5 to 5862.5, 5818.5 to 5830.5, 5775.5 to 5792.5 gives 4.97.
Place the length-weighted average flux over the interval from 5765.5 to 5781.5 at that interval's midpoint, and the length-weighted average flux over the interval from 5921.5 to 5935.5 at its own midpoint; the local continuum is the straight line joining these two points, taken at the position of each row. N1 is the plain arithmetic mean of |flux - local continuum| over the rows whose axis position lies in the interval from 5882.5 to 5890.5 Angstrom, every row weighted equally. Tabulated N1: 0.59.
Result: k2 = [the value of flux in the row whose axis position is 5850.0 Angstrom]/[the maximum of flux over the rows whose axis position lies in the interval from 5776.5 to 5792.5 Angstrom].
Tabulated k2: 1.022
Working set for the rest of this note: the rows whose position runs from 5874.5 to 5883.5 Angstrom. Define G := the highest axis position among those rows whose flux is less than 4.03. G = 5883.0 Angstrom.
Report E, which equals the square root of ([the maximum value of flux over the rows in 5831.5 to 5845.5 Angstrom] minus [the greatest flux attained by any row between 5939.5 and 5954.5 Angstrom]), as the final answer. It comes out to 0.43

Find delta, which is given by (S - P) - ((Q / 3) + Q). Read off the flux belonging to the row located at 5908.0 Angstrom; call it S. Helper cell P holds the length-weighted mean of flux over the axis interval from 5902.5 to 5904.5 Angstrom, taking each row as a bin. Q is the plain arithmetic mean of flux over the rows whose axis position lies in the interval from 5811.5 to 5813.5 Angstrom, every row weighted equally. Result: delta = -5.26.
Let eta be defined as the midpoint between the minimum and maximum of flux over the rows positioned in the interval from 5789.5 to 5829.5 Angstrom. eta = 4.0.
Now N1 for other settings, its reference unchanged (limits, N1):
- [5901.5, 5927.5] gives 0.19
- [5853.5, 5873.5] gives 0.11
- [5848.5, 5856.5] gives 0.13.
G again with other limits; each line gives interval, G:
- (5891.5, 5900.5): 5900.0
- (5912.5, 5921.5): 5921.0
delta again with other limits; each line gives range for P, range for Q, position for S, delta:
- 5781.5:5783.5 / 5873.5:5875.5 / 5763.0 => -5.24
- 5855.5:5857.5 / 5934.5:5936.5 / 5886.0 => -5.81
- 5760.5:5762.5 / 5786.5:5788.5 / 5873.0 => -5.33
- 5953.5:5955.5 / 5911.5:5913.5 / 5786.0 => -5.33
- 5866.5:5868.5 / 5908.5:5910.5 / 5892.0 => -6.00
